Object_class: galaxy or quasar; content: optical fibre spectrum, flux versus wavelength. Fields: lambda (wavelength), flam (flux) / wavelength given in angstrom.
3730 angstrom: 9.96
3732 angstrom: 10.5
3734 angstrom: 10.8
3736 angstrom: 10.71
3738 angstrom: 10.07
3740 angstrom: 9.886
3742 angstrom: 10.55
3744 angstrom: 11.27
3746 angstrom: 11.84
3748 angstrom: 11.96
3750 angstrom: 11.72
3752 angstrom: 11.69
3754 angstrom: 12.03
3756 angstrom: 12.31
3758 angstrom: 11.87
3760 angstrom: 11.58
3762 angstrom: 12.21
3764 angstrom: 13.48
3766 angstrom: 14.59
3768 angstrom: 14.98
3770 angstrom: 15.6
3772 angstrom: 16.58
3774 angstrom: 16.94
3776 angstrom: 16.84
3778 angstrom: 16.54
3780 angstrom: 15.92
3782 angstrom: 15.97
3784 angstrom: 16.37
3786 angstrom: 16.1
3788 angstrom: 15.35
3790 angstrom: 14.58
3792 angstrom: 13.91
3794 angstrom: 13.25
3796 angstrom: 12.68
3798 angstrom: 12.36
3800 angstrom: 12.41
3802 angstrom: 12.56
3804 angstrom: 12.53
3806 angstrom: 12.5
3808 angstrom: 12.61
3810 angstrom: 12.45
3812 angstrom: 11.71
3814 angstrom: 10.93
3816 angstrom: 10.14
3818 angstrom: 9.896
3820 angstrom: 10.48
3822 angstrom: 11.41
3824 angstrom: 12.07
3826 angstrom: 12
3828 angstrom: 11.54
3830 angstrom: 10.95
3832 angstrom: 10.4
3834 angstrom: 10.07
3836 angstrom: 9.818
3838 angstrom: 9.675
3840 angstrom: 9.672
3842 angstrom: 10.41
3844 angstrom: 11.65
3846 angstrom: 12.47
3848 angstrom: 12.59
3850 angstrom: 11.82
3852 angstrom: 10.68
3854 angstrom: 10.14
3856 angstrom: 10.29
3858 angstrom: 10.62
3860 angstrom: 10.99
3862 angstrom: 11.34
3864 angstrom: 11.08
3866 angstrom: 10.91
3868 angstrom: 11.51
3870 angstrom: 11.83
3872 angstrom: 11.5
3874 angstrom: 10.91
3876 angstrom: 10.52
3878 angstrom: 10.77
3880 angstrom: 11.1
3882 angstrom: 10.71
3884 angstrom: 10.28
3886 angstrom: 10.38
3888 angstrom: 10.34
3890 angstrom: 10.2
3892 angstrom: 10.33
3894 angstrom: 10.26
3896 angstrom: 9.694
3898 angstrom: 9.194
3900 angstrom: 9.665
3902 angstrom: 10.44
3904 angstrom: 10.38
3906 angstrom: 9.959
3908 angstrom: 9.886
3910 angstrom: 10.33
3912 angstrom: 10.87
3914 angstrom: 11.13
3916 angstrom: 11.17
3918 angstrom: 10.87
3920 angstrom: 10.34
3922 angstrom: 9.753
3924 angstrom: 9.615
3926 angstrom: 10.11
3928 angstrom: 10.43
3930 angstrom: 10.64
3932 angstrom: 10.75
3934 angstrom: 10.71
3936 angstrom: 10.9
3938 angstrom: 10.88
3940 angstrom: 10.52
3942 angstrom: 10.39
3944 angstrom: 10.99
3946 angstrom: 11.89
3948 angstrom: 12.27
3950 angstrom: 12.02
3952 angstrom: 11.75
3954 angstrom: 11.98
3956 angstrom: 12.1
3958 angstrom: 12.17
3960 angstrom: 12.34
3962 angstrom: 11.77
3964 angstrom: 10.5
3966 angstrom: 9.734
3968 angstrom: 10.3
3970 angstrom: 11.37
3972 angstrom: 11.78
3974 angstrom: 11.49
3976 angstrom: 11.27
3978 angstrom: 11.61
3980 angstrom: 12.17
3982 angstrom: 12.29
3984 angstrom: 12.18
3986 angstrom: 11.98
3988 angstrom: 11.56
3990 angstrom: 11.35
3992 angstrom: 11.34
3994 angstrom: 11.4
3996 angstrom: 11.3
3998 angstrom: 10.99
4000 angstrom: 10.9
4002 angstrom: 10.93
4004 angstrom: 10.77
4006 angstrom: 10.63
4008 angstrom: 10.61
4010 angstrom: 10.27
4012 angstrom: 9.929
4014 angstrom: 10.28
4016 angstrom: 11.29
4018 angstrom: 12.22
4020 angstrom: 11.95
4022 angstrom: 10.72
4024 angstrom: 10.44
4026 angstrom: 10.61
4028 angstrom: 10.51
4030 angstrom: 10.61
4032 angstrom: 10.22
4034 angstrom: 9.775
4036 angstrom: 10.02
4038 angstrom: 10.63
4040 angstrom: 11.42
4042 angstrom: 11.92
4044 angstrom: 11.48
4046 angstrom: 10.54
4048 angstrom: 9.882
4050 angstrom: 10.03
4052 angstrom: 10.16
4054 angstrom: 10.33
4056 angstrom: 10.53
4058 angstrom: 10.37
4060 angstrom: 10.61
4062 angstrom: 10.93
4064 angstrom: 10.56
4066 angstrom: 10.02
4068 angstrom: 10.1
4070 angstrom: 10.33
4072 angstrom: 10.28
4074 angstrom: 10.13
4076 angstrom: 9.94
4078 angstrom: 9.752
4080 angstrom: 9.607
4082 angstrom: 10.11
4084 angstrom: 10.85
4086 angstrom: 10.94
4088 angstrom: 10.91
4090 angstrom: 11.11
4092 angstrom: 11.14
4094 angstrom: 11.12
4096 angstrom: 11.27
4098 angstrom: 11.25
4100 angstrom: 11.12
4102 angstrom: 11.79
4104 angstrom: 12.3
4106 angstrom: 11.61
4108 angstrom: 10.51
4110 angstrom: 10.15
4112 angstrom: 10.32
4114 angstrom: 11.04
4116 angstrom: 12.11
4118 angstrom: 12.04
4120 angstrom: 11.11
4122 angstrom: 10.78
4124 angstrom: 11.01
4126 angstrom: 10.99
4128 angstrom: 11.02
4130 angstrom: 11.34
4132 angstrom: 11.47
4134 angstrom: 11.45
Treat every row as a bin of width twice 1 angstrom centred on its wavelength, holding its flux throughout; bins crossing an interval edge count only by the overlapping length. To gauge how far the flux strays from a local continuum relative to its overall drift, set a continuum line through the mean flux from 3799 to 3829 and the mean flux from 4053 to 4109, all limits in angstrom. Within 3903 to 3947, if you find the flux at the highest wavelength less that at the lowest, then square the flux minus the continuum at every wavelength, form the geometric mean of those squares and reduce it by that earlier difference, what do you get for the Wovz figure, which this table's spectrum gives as -1.1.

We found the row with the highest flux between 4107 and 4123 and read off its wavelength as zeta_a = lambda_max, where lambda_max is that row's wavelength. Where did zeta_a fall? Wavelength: 4116 angstrom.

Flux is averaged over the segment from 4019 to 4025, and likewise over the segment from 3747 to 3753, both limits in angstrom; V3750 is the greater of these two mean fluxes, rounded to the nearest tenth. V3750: 11.8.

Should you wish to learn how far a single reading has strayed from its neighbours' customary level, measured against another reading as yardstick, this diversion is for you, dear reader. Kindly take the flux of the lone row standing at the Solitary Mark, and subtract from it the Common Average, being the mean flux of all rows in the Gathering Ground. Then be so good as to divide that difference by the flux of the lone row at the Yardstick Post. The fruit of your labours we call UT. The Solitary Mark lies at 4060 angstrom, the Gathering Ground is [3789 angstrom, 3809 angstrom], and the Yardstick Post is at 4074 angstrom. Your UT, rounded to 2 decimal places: -0.23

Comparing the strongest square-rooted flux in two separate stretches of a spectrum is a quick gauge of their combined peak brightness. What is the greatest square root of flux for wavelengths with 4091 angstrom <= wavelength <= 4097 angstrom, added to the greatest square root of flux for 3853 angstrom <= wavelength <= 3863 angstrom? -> 6.72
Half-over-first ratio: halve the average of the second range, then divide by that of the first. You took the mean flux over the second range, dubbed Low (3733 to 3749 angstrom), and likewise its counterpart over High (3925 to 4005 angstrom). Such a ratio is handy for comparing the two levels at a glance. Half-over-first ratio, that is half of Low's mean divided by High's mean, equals 0.48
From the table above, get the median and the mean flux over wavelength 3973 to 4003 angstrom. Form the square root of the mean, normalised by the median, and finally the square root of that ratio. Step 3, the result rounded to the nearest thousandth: 0.546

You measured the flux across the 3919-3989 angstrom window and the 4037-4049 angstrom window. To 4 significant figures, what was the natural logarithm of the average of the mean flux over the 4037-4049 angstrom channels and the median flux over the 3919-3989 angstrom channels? 2.414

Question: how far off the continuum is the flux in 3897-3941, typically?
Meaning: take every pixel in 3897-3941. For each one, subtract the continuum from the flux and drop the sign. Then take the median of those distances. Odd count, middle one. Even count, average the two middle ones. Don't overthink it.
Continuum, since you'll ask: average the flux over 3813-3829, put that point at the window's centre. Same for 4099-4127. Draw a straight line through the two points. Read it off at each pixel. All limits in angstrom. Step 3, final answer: 0.67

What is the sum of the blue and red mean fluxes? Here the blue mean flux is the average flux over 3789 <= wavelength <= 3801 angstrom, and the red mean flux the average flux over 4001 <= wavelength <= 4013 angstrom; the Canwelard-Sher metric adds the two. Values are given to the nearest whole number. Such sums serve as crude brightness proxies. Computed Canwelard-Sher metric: 24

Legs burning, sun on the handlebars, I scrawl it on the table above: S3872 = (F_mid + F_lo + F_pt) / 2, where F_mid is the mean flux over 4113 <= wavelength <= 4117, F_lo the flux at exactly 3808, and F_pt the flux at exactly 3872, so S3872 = 17.8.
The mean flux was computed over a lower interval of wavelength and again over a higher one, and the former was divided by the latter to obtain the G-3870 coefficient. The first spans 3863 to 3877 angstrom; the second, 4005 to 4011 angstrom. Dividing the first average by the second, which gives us 1.06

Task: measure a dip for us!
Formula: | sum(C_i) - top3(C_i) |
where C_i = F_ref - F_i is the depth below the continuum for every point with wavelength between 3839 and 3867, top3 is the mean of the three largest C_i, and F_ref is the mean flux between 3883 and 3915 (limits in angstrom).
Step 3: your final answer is 11.9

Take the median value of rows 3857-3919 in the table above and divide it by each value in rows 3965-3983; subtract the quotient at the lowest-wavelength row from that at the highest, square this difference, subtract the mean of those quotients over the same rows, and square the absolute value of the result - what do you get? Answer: 0.79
